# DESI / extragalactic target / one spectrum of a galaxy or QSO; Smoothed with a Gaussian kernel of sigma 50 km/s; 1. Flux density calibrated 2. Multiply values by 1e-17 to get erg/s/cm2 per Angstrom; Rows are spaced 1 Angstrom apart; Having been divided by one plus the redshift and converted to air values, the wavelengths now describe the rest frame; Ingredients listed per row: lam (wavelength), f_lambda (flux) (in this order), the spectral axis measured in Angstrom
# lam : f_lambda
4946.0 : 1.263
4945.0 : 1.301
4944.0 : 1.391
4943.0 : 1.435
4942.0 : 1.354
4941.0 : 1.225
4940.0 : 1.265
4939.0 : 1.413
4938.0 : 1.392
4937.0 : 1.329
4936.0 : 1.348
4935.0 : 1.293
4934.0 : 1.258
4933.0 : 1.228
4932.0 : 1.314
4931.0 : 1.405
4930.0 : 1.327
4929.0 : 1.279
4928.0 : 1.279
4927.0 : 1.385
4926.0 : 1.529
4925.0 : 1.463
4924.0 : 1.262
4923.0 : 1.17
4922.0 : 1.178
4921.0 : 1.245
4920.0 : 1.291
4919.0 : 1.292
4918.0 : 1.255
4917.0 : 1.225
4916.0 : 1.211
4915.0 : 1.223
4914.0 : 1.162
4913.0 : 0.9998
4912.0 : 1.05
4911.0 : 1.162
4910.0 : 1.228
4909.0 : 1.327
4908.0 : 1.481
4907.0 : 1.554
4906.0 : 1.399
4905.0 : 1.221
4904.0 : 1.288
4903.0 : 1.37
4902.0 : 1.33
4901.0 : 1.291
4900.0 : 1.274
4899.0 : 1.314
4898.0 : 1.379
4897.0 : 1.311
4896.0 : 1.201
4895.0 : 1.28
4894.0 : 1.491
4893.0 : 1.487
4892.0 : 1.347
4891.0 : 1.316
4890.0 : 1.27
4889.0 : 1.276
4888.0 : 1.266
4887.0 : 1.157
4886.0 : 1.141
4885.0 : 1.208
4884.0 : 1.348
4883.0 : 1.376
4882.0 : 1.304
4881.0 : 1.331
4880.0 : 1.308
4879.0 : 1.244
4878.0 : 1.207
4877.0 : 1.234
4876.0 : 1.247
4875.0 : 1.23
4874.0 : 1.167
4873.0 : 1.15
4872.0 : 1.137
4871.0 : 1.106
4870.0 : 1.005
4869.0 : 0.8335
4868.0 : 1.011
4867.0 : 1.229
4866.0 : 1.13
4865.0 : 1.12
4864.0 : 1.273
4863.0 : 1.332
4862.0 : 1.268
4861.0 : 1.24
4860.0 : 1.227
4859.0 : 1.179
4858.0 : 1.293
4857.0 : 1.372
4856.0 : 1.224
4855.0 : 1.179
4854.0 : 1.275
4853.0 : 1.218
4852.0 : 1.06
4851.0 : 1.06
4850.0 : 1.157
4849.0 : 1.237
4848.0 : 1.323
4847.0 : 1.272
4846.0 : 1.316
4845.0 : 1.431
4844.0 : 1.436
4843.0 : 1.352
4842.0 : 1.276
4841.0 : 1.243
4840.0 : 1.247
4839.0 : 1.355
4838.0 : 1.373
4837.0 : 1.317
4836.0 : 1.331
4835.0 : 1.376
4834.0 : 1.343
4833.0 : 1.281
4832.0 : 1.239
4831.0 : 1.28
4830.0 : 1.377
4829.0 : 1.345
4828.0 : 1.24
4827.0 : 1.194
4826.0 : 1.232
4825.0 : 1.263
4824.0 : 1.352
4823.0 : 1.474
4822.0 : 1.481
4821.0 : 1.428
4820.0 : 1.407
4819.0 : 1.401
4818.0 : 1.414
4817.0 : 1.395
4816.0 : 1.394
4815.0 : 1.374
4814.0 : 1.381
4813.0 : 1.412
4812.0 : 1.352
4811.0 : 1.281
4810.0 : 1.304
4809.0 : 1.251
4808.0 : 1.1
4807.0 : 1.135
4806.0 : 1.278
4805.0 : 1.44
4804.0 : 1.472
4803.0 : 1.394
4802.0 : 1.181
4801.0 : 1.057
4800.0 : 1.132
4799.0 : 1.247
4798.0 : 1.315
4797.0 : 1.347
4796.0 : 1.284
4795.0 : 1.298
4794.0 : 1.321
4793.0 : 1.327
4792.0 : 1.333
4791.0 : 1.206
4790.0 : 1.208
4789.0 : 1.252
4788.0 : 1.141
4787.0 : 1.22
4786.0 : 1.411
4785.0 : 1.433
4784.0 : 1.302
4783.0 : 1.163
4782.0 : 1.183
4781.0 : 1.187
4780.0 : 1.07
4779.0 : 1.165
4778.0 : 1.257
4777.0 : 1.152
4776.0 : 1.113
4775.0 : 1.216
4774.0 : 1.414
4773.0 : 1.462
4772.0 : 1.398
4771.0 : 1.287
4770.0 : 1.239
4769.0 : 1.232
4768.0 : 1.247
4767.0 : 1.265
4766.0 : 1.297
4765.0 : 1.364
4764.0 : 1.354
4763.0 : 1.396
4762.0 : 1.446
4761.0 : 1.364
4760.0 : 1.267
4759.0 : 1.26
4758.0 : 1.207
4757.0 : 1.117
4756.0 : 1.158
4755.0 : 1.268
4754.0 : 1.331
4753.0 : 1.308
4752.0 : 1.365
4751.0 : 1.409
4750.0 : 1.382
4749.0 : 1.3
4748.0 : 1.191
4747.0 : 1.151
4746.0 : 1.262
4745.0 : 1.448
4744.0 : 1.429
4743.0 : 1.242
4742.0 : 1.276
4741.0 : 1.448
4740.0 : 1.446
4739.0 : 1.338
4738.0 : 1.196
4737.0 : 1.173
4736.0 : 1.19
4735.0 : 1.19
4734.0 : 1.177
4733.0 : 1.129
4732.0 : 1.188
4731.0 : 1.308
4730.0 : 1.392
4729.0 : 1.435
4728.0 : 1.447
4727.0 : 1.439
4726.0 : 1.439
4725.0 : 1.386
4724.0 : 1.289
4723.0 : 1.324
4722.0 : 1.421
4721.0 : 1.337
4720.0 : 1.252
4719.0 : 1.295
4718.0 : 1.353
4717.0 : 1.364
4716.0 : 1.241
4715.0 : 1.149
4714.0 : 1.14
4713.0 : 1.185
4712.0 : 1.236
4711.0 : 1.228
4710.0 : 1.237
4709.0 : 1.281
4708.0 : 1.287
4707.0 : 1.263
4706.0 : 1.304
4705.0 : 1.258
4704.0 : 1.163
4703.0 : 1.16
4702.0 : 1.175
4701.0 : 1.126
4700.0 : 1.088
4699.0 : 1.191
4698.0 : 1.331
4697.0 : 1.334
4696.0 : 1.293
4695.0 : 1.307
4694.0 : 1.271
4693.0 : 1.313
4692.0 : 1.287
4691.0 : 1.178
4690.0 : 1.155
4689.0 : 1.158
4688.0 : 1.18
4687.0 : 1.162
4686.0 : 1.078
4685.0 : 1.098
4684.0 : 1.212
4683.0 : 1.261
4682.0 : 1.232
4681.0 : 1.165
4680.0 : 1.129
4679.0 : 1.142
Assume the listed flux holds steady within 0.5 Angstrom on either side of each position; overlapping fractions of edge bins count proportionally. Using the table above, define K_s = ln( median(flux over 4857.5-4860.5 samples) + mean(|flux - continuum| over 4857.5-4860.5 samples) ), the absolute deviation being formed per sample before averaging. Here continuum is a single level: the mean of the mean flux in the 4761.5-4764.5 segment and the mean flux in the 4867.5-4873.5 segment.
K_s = 0.24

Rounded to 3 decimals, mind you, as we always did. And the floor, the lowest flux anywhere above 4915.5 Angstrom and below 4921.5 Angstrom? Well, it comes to 1.211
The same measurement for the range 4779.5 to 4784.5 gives 1.070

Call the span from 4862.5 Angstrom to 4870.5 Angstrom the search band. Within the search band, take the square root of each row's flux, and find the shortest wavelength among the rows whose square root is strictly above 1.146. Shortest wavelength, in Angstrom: 4863.0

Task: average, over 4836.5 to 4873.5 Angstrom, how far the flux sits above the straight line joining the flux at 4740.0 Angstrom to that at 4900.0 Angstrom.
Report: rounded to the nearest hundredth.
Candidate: -0.10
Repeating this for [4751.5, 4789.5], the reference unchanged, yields -0.14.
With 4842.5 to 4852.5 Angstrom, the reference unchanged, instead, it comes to -0.07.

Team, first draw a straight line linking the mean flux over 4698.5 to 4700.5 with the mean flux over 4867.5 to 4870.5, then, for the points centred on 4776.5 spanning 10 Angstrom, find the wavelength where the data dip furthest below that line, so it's 4780.0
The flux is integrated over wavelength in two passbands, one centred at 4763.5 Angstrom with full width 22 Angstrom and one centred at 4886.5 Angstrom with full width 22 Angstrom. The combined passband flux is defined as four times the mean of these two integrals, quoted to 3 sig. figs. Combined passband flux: 114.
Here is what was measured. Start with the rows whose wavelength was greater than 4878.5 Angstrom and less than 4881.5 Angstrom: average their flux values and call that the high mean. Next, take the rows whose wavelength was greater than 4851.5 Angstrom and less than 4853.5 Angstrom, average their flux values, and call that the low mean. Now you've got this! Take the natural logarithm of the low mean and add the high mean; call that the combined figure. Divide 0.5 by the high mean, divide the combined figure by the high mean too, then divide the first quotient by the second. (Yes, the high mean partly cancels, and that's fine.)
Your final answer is 0.351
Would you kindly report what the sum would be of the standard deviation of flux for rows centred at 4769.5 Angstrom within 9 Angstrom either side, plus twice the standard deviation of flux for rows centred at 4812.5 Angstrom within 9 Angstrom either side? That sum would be 0.30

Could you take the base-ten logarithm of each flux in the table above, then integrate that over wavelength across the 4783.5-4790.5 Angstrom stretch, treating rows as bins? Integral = 0.74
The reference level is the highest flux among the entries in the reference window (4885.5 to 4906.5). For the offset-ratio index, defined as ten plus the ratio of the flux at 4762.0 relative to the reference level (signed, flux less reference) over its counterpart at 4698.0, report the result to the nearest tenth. 10.3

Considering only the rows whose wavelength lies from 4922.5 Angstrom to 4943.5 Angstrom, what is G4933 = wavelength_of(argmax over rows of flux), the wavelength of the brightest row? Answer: 4926.0 Angstrom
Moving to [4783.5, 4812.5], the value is 4804.0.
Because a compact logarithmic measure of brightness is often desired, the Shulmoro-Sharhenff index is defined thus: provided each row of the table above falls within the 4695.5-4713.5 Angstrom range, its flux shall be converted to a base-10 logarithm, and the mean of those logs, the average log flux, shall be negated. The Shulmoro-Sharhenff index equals -0.089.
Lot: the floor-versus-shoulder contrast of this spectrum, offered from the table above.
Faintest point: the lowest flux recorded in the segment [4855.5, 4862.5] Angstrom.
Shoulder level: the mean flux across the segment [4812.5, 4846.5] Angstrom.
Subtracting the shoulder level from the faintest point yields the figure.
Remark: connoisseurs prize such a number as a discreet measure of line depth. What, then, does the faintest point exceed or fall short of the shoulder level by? -0.167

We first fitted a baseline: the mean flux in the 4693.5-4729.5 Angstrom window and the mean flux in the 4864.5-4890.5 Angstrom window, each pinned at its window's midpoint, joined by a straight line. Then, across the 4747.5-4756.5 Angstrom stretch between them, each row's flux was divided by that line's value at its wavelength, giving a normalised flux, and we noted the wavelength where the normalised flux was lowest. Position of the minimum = 4756.0 Angstrom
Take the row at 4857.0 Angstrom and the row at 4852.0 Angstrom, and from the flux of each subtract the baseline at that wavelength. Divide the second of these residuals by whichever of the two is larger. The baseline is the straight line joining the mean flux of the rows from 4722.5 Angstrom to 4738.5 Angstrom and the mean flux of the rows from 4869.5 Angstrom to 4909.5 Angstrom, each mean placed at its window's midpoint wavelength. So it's -2.6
